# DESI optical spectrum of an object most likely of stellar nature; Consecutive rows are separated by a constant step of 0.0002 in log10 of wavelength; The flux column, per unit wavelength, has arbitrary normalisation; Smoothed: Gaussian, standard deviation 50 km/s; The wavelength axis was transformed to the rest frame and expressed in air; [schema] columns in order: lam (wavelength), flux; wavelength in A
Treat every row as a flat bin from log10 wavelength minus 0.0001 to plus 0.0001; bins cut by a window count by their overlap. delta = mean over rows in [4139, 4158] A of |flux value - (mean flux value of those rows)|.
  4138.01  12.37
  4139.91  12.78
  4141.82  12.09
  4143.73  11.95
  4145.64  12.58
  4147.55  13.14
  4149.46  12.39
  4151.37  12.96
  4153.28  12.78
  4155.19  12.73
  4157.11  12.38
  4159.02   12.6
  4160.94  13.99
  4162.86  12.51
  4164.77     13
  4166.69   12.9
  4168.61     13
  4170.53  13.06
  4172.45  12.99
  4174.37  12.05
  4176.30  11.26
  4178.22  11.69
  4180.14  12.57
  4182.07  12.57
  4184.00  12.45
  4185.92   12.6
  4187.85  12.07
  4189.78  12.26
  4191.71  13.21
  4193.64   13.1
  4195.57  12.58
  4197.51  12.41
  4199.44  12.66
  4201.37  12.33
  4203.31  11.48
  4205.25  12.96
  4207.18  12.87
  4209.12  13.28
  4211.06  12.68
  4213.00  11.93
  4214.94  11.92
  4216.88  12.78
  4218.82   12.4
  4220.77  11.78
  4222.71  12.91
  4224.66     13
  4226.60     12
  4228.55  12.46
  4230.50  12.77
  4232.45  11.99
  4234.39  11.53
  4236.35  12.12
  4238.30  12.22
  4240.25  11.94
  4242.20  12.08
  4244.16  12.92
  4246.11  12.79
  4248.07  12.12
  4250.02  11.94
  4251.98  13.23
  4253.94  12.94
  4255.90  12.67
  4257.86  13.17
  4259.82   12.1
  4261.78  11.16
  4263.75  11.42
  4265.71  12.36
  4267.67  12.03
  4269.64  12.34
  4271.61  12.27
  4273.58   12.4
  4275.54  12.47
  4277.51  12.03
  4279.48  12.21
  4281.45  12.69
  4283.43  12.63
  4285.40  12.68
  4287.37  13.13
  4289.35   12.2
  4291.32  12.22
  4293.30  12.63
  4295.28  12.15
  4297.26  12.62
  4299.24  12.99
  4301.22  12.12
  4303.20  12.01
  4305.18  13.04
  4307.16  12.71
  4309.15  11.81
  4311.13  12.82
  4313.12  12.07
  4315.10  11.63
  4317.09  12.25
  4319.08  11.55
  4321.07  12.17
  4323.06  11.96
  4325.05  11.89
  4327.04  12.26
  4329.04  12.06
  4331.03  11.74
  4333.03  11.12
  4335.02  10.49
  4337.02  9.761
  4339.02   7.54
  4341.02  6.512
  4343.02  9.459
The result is 0.30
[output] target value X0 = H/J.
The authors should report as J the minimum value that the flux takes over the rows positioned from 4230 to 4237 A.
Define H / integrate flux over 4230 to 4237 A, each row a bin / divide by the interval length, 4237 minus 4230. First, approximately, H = 12.1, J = 11.53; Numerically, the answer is 1.05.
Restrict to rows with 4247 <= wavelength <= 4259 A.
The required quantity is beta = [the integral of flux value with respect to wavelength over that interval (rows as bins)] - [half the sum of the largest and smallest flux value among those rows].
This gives 139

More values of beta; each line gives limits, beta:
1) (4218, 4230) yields 137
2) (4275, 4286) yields 124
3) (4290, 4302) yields 137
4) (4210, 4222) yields 135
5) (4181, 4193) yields 138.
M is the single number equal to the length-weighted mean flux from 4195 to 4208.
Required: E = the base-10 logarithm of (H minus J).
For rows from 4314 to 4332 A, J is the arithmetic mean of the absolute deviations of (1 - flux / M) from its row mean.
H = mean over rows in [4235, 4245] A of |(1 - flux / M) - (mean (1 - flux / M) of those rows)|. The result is -2.4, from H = 0.021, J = 0.017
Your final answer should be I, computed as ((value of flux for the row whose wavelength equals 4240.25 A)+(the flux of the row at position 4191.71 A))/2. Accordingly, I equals 12.6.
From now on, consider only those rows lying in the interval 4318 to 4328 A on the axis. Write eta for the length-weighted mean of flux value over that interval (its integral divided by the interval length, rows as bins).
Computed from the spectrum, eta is 12.0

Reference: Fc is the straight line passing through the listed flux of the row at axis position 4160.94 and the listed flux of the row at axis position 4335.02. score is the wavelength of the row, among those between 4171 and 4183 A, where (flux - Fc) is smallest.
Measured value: 4176.30 A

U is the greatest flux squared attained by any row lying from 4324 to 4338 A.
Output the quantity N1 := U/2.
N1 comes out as 75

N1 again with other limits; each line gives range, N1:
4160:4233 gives 98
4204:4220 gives 88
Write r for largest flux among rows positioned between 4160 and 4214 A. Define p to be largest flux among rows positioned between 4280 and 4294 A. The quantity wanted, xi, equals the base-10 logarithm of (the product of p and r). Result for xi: 2.26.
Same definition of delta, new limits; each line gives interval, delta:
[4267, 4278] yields 0.15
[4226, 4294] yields 0.37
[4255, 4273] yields 0.44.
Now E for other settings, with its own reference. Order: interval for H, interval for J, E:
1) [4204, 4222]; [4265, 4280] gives -1.6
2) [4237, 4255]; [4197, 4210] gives -2.7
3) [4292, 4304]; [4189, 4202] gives -2.5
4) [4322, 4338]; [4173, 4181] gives -1.6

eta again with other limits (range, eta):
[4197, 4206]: 12.4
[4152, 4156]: 12.8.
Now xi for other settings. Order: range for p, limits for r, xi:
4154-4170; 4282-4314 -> 2.26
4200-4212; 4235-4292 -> 2.24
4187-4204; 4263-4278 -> 2.22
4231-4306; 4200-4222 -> 2.24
